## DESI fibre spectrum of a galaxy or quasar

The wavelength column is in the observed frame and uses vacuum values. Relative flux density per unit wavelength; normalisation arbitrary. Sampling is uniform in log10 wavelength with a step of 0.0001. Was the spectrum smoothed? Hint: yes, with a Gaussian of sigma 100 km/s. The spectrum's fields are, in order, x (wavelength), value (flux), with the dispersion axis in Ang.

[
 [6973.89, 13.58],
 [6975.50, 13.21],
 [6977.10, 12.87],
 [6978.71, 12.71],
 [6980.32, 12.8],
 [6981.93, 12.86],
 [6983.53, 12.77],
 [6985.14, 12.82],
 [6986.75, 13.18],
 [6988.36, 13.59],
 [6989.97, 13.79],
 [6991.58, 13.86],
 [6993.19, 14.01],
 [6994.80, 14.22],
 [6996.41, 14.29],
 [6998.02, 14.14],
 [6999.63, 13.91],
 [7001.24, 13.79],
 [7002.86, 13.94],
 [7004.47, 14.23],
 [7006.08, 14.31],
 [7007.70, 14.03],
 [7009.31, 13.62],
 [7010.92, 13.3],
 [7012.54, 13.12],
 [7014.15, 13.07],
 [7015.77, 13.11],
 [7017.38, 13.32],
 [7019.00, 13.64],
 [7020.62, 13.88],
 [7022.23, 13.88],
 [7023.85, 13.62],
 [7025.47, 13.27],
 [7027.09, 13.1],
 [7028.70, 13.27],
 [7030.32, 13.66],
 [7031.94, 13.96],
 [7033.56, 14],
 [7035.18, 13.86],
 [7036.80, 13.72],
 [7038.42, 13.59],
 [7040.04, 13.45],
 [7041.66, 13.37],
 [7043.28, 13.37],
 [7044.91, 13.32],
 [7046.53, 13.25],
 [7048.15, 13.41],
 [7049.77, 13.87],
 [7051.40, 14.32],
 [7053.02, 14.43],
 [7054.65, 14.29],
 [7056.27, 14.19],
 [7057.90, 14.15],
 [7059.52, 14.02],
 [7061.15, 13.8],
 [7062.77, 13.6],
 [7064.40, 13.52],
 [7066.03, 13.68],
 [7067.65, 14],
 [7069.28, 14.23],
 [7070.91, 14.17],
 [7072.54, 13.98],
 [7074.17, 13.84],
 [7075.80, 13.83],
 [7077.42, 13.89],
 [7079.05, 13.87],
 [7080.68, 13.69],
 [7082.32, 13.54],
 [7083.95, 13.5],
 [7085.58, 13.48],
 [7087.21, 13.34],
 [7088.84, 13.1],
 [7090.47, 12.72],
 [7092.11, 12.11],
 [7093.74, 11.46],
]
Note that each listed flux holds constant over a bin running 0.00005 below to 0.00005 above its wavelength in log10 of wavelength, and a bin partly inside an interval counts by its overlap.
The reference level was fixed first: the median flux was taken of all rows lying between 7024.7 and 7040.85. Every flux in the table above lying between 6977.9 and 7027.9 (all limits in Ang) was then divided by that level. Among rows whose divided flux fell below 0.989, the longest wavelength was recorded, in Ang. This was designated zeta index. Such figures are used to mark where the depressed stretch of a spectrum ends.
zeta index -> 7027.09 Ang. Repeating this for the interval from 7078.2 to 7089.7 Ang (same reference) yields 7088.84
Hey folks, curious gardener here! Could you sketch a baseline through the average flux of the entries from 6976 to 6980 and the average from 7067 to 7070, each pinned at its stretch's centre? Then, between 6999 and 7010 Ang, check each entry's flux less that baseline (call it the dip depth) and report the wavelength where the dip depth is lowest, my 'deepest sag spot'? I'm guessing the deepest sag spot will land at 7009.31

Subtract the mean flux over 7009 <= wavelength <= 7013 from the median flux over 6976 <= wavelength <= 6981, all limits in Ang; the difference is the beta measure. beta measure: -0.5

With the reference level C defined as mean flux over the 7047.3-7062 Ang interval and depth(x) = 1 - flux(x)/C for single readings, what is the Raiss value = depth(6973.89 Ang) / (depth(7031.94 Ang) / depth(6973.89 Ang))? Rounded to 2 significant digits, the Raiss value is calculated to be 0.17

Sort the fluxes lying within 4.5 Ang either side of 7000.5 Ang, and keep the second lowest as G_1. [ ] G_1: 13.91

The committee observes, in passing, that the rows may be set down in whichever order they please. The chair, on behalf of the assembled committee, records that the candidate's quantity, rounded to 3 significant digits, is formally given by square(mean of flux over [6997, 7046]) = 186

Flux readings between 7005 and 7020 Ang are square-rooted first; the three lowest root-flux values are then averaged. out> 3.62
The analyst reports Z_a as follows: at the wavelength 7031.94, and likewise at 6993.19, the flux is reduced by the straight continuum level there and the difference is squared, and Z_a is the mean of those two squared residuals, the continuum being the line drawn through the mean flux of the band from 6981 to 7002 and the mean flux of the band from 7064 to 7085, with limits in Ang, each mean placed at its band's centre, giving 0.10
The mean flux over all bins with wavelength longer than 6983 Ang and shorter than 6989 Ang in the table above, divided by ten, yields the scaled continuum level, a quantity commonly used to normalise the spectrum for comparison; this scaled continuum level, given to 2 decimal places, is 1.31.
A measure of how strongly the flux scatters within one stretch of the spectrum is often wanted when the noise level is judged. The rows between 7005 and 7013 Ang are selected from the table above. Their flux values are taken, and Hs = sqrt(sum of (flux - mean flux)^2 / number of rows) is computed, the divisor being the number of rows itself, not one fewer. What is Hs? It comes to 0.44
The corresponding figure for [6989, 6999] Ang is 0.18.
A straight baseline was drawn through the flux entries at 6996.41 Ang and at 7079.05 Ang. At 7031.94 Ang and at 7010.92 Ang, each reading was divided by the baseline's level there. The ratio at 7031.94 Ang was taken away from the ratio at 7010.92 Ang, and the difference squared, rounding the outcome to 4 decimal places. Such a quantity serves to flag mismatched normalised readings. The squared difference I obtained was 0.0029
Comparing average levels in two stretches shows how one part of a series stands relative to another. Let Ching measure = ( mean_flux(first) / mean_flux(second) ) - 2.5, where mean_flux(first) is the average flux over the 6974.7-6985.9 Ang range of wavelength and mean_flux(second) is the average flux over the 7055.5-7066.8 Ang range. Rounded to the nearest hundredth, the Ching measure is -1.57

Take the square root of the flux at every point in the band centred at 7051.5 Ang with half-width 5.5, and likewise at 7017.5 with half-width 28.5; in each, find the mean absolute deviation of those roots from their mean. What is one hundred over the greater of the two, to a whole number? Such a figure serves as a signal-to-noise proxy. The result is 1907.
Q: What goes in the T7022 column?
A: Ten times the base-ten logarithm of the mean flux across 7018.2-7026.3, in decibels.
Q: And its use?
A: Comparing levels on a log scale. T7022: 11.4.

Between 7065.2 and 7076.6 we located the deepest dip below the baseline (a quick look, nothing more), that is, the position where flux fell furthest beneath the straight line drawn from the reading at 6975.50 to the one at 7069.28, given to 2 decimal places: 7066.03 Ang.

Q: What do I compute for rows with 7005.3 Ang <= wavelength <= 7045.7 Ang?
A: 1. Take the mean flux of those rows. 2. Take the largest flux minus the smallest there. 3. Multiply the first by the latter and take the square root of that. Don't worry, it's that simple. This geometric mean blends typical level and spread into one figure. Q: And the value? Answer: 4.1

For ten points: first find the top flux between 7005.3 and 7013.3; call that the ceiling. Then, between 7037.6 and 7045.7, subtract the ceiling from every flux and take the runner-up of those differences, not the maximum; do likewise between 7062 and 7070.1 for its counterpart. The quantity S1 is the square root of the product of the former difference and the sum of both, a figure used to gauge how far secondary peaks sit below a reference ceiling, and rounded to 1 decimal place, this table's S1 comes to 1.0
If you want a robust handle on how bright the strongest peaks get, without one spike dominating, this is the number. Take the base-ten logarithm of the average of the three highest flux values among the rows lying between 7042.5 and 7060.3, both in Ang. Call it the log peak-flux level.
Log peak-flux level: 1.16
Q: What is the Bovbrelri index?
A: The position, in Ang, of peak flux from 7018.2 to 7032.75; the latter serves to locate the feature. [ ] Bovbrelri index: 7031.94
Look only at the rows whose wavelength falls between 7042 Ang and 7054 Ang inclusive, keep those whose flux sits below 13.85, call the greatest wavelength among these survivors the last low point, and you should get 7048.15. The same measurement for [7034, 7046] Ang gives 7044.91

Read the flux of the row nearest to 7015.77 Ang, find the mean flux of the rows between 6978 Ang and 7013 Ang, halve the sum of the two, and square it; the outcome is 178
